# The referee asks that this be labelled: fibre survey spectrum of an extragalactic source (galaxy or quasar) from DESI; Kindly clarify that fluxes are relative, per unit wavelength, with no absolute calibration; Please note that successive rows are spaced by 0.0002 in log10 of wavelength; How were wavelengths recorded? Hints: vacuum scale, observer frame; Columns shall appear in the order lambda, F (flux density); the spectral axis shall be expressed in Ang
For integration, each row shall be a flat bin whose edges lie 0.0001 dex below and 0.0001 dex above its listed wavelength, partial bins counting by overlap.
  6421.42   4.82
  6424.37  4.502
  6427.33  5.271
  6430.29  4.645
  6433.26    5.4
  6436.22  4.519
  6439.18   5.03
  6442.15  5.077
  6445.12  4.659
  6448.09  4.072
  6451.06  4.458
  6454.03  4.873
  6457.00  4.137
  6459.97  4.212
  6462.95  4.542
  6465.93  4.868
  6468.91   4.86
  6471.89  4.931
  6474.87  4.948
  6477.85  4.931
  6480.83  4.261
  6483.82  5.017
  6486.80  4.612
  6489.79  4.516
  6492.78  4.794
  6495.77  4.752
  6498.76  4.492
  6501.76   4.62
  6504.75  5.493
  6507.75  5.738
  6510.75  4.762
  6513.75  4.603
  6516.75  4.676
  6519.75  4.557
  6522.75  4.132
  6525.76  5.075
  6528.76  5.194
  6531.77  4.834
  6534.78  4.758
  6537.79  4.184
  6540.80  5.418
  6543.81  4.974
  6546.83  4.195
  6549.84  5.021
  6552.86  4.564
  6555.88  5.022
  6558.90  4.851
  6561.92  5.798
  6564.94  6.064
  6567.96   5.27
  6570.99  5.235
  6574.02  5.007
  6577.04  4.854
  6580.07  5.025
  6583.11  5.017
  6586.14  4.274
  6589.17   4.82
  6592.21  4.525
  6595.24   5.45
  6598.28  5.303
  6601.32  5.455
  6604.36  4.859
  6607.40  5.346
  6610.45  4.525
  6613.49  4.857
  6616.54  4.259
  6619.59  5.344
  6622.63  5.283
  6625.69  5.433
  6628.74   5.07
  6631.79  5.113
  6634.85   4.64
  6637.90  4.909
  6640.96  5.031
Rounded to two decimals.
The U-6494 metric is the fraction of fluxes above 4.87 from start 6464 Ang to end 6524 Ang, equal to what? 0.30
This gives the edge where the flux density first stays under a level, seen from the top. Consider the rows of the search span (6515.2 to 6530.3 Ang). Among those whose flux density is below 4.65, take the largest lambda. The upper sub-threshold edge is 6522.75 Ang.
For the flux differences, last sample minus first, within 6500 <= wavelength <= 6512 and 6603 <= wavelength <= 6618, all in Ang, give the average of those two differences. -0.2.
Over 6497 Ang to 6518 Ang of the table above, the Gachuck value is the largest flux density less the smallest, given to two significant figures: 1.2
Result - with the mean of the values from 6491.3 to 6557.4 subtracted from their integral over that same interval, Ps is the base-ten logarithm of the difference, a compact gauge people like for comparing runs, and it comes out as 2.50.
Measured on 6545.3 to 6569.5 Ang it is 2.07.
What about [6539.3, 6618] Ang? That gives 2.59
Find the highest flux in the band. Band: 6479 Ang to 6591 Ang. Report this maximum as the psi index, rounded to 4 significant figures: 6.064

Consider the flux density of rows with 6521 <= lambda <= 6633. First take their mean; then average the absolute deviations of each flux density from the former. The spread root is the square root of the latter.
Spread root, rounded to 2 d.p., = 0.58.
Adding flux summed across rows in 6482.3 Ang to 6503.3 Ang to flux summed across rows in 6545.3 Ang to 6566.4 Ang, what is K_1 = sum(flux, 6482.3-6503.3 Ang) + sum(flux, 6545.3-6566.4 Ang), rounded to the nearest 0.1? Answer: 68.3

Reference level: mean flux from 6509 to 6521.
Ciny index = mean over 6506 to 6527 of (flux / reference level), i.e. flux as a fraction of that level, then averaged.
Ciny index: 1.03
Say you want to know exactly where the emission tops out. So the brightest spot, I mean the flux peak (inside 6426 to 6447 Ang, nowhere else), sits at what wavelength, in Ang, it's 6433.26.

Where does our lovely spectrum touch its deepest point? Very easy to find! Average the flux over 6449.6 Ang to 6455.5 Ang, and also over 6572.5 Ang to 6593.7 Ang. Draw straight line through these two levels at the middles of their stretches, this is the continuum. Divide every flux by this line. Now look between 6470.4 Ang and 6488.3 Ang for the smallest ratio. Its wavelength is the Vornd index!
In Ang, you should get 6480.83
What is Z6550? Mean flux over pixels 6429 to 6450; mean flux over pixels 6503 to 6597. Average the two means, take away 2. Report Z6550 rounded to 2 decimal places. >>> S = 2.86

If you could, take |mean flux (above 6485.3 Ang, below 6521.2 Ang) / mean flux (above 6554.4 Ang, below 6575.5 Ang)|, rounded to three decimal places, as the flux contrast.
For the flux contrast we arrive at 0.902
